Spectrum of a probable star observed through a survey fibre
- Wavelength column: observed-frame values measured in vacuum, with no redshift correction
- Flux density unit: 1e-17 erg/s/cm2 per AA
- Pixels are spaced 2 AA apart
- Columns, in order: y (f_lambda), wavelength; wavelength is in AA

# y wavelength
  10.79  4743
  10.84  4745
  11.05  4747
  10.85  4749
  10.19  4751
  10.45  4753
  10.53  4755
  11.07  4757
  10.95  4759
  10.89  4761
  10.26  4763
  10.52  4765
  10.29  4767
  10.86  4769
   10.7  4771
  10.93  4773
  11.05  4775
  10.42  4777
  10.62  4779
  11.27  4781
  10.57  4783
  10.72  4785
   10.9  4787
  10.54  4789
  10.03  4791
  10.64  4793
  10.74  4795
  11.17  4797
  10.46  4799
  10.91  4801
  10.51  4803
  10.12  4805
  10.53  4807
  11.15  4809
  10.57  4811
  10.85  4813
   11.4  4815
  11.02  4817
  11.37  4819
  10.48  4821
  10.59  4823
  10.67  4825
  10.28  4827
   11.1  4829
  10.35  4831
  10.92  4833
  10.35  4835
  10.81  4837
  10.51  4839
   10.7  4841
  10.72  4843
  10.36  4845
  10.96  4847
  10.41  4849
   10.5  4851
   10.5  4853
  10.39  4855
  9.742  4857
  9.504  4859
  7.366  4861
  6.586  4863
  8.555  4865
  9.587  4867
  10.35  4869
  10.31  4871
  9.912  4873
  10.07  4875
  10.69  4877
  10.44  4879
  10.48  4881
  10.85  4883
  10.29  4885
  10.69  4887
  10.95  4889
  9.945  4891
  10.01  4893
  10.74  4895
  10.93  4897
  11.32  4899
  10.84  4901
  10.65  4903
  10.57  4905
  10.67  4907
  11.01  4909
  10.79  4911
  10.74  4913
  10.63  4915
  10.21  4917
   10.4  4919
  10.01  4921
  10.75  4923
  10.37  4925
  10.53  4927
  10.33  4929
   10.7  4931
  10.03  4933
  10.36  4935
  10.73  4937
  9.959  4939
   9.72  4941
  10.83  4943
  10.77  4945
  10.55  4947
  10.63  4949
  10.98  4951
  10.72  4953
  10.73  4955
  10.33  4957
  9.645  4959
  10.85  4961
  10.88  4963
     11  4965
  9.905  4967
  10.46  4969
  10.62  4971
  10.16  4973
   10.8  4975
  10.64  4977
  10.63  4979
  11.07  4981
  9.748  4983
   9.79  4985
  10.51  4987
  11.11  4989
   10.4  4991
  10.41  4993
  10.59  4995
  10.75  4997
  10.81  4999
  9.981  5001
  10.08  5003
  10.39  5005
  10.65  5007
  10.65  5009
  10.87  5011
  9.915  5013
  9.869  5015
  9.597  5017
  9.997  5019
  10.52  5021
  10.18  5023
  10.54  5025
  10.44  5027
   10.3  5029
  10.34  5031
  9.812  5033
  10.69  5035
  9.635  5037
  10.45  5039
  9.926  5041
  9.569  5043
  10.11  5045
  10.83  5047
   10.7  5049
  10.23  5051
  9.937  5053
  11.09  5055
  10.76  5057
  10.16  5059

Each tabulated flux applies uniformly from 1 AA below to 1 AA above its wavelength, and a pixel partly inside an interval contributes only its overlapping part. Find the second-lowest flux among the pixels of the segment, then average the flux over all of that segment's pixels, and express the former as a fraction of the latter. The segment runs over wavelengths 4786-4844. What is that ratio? 0.946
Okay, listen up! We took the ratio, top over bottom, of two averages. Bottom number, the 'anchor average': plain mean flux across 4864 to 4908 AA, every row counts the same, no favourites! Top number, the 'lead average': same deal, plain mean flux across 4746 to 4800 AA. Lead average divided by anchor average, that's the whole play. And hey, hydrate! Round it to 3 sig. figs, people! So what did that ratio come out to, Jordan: 1.03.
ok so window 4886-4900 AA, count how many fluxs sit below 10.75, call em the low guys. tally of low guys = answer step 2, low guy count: 4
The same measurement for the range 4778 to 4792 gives 5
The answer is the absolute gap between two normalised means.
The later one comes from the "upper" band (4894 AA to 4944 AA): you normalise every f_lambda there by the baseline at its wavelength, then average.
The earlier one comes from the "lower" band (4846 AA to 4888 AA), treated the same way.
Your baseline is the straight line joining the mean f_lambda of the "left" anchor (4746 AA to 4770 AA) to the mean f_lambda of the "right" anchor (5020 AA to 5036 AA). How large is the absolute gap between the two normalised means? 0.066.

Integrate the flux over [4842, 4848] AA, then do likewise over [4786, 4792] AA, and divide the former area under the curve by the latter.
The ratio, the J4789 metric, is 1.02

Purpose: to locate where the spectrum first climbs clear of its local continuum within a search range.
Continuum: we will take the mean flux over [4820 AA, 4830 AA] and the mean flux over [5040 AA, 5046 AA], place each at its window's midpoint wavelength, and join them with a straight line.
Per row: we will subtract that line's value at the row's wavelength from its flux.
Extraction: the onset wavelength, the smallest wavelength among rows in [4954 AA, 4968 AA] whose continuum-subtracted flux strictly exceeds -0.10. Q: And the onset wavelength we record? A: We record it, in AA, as 4955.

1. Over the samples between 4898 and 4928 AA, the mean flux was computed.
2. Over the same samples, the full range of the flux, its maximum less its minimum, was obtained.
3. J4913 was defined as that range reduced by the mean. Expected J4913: -9.3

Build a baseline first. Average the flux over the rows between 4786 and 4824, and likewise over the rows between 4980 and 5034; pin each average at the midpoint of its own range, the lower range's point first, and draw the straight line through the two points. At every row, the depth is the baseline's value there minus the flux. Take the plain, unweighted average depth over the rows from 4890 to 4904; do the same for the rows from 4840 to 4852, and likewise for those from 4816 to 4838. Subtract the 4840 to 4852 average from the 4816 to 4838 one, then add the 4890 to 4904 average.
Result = -0.15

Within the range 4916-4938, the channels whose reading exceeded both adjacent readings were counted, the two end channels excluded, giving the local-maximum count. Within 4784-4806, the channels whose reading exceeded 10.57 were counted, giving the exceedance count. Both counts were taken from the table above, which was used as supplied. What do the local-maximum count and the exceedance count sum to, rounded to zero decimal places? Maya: 10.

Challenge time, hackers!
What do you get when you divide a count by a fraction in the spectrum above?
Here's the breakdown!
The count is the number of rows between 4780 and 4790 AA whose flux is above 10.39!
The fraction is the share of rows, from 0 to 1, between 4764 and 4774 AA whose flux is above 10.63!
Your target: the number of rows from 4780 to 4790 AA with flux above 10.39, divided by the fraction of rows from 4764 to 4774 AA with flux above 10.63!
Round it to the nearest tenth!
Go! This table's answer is 8.3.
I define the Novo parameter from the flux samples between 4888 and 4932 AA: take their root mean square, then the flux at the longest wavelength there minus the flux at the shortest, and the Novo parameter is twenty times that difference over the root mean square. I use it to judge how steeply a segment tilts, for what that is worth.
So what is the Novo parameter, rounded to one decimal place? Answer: -0.5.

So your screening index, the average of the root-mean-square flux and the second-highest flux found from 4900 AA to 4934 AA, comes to 10.7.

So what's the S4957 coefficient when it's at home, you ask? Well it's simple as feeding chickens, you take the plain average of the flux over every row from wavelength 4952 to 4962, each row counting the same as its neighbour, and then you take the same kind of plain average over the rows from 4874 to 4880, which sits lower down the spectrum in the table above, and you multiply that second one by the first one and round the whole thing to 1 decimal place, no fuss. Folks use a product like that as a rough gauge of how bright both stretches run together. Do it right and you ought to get 108.7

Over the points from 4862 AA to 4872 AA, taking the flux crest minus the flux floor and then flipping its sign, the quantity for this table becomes -3.76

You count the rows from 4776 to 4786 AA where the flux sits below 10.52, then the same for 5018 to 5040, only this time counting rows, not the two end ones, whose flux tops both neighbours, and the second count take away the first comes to 3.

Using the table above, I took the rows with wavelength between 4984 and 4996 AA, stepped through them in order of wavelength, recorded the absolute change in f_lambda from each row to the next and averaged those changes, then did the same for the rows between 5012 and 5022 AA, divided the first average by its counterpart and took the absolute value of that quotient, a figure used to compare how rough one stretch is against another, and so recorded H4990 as 1.4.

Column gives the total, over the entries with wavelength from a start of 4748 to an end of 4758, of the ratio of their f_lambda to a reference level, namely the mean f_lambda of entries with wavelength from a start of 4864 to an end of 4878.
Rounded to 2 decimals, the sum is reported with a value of 5.35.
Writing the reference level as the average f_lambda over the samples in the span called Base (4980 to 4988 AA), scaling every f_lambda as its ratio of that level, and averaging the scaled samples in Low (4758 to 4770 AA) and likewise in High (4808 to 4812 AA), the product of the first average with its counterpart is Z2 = 1.092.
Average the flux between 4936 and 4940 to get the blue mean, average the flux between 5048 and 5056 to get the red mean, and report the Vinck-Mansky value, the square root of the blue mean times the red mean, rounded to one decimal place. 10.4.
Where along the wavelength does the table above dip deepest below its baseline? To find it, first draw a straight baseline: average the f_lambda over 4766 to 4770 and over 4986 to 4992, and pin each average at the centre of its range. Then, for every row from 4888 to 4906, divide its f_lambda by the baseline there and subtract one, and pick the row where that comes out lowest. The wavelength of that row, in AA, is 4891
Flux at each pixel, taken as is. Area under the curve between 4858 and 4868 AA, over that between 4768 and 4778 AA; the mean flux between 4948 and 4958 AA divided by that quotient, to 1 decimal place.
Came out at 13.9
